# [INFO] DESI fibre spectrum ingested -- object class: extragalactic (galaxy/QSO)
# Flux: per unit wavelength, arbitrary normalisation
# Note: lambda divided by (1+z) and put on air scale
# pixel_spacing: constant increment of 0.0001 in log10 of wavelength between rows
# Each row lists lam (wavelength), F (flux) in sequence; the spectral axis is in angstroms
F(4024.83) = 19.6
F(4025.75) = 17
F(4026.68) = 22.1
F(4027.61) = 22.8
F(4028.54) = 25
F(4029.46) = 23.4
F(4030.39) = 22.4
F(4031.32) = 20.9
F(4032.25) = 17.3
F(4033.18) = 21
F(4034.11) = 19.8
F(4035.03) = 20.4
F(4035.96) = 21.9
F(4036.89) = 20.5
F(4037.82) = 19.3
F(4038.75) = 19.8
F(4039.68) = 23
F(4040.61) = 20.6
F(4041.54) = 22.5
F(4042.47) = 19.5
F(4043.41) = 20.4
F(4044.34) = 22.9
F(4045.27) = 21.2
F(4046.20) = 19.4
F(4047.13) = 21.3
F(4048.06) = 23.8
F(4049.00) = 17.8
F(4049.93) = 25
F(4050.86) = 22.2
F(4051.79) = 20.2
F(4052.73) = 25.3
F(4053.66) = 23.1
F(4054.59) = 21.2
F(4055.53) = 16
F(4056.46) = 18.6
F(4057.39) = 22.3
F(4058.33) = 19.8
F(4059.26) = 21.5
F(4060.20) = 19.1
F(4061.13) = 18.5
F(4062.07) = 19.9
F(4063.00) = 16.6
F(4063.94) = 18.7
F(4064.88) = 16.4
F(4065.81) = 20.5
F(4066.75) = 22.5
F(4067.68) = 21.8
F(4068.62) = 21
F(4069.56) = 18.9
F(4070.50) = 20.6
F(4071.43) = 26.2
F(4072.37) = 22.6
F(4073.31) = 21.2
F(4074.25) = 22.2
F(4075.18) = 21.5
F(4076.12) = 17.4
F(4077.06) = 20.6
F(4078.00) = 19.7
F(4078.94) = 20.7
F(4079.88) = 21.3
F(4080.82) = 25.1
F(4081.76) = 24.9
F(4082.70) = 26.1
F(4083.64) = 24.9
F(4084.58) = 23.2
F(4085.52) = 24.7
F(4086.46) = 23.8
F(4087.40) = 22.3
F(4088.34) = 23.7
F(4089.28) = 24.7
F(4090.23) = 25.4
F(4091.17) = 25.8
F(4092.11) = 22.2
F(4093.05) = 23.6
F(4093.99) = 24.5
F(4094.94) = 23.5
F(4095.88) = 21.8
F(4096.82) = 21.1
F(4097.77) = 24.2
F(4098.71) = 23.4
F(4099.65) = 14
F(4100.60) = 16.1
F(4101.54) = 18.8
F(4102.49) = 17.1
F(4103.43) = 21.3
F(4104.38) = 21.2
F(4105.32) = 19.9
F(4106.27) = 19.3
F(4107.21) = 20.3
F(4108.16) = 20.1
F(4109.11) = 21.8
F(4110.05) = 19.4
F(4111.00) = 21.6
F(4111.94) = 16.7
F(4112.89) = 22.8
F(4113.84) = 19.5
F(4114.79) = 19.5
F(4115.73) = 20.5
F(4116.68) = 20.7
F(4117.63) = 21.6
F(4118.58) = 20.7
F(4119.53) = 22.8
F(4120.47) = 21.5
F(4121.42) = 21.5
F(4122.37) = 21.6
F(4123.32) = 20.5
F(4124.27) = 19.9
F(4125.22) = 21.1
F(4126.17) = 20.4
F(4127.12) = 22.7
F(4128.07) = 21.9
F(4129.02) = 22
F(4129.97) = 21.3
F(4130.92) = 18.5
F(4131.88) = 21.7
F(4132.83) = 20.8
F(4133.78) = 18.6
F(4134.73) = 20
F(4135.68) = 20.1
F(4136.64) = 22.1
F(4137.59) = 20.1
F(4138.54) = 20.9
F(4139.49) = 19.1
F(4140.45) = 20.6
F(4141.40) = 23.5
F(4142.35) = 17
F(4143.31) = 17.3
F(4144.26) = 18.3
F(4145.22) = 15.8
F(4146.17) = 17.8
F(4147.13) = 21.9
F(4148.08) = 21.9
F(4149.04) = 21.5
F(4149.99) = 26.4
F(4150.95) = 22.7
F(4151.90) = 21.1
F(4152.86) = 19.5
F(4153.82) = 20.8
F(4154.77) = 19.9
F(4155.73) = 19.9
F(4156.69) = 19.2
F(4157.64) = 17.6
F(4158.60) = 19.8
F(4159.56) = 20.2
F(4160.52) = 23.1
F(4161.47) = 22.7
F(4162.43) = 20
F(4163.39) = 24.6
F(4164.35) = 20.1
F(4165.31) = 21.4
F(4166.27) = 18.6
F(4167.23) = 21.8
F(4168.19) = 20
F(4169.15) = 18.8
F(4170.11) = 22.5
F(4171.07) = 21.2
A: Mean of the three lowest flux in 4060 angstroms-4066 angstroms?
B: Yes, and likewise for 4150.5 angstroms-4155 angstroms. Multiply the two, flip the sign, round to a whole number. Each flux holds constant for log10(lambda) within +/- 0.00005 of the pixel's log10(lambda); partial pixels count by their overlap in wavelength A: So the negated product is -344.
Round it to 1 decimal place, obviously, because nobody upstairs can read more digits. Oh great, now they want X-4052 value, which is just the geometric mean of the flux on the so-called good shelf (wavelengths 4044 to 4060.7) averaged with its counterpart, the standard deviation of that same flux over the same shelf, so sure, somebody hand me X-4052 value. 11.7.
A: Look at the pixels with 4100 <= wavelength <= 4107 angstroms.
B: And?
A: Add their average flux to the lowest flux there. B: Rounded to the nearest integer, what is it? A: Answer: 35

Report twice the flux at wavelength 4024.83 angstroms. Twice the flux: 39.2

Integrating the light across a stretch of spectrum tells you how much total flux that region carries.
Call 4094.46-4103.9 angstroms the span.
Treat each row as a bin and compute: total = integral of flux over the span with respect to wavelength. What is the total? 190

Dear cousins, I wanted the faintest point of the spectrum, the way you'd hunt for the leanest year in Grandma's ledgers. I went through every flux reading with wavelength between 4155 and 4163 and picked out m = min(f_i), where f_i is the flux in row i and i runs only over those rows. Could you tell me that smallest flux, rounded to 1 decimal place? 17.6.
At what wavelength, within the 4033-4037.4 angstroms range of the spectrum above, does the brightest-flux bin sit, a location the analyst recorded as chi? 4035.96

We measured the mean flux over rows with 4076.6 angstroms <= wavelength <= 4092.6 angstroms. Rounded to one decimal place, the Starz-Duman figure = 23.5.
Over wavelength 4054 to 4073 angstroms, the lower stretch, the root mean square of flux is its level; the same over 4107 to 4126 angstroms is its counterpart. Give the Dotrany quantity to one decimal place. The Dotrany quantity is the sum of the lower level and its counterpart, 41.0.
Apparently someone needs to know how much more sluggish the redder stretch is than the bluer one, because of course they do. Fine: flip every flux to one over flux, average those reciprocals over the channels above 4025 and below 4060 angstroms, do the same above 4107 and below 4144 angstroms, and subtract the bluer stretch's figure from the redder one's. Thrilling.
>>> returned 0.0010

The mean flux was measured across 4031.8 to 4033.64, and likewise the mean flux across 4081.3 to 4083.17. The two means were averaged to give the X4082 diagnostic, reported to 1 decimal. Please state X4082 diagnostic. 22.3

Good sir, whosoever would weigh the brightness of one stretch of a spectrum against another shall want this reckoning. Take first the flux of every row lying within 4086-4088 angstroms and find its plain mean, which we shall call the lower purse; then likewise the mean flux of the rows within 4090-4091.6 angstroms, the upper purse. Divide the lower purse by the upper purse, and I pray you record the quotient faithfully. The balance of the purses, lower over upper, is 0.90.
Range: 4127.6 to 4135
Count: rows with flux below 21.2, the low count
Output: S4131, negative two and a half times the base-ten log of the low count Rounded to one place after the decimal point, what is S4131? -1.5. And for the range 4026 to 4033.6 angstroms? -1.2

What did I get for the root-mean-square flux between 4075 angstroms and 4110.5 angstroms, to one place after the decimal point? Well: 22.0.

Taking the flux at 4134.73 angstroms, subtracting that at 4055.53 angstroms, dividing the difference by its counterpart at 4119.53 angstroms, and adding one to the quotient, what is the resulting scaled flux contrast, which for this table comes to 1.18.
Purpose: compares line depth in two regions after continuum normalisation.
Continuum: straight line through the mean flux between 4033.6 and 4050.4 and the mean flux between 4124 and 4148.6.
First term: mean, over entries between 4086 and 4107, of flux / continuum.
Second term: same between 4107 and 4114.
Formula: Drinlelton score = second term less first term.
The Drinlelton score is -0.06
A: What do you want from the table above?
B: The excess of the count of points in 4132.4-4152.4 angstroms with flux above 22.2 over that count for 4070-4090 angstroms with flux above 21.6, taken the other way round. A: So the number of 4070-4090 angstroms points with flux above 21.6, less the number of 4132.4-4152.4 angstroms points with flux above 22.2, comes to 10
